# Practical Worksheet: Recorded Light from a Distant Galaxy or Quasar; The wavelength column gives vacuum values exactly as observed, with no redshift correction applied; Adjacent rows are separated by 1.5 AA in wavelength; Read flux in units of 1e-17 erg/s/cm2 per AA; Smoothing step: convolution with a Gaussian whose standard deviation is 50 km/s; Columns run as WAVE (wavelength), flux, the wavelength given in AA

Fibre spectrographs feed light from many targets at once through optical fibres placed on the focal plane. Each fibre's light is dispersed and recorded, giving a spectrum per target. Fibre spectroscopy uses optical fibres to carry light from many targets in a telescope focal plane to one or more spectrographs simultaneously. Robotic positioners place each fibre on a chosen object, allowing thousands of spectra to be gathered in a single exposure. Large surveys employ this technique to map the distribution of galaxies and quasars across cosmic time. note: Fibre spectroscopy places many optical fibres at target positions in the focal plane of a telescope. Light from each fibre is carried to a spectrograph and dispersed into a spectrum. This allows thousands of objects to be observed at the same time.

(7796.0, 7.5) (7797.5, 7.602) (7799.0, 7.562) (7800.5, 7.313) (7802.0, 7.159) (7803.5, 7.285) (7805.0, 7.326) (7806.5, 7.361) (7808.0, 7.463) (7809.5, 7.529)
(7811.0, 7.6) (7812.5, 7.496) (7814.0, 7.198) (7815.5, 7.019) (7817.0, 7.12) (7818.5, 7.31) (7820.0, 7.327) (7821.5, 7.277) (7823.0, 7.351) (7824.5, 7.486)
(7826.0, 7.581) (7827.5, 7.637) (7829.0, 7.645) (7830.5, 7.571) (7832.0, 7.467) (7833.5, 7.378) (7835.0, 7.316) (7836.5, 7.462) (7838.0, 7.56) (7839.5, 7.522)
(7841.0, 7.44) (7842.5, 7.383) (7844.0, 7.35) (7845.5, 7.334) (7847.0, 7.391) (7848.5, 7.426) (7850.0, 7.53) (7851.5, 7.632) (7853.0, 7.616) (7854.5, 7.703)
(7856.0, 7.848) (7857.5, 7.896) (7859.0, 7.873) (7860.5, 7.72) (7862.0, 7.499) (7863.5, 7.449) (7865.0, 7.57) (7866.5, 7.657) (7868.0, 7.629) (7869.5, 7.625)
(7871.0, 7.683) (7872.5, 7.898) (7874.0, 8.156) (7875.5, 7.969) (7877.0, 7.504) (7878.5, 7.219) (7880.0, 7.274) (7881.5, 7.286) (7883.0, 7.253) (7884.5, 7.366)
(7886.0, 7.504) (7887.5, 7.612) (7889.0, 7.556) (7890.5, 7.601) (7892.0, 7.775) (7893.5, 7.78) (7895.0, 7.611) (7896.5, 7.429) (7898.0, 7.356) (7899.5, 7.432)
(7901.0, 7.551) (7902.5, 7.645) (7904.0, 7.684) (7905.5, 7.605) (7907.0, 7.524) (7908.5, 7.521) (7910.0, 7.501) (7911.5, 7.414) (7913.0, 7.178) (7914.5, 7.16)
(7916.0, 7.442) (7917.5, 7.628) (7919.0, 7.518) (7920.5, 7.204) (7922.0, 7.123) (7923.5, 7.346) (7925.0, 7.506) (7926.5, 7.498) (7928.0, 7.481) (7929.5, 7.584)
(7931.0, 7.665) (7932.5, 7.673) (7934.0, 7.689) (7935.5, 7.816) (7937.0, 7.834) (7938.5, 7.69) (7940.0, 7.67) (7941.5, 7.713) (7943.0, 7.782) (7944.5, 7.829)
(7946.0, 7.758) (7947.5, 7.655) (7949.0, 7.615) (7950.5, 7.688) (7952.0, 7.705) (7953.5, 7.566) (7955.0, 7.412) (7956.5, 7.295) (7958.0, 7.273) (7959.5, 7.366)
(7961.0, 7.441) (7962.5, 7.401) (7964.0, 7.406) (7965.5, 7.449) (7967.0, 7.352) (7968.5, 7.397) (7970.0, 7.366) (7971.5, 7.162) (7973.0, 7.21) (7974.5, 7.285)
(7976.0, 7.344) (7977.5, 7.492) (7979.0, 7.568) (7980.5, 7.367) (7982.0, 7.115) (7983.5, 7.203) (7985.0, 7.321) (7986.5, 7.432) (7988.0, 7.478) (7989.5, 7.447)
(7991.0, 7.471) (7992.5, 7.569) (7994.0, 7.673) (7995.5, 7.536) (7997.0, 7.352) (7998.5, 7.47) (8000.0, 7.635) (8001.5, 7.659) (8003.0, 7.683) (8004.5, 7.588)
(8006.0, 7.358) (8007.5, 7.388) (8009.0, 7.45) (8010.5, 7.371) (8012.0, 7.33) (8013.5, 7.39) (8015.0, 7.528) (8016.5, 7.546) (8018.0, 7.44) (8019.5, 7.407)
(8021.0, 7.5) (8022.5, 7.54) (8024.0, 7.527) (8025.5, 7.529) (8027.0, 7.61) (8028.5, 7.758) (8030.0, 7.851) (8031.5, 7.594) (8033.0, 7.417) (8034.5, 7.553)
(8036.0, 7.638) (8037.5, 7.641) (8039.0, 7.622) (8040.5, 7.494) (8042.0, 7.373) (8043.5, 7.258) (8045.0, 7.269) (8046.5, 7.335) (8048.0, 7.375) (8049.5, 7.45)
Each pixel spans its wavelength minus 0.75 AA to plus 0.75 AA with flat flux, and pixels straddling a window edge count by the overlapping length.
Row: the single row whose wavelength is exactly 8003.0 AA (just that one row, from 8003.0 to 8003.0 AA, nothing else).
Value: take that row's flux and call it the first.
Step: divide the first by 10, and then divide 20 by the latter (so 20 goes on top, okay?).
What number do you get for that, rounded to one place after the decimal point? 26.0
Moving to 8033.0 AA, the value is 27.0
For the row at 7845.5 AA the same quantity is 27.3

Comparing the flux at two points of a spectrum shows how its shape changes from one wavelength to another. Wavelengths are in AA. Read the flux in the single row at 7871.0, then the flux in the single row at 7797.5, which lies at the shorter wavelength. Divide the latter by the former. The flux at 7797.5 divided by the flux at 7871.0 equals 0.99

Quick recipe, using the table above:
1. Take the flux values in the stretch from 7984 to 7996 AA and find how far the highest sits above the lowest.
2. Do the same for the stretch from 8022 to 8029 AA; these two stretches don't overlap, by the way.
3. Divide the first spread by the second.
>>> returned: 1.5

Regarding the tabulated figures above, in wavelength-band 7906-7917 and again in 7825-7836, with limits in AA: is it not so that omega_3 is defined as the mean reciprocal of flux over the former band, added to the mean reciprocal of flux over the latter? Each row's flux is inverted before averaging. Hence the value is 0.268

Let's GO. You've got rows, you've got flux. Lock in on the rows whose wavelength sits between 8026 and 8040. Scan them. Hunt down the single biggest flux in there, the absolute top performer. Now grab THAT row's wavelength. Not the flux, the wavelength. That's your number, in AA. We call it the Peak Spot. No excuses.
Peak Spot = 8030.0 AA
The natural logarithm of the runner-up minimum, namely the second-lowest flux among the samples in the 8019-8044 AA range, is 2.00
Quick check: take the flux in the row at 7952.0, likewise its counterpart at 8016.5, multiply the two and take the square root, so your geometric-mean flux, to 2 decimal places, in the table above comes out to 7.63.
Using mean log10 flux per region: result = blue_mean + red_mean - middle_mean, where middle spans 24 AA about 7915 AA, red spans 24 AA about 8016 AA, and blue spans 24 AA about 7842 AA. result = 0.875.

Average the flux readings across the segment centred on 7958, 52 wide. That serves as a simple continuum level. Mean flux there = 7.50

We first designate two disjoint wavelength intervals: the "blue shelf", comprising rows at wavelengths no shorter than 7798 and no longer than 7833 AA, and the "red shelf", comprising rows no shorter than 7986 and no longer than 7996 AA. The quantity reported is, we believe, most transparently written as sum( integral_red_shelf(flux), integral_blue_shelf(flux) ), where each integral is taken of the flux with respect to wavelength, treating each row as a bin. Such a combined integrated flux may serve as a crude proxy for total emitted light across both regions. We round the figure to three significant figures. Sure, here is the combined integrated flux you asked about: 334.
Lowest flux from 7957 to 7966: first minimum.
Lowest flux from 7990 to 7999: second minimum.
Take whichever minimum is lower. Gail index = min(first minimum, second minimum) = 7.27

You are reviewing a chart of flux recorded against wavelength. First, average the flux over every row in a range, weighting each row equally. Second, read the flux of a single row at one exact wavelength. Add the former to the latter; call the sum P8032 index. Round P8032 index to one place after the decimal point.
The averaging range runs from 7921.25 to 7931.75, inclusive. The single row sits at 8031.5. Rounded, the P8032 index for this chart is 15.1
